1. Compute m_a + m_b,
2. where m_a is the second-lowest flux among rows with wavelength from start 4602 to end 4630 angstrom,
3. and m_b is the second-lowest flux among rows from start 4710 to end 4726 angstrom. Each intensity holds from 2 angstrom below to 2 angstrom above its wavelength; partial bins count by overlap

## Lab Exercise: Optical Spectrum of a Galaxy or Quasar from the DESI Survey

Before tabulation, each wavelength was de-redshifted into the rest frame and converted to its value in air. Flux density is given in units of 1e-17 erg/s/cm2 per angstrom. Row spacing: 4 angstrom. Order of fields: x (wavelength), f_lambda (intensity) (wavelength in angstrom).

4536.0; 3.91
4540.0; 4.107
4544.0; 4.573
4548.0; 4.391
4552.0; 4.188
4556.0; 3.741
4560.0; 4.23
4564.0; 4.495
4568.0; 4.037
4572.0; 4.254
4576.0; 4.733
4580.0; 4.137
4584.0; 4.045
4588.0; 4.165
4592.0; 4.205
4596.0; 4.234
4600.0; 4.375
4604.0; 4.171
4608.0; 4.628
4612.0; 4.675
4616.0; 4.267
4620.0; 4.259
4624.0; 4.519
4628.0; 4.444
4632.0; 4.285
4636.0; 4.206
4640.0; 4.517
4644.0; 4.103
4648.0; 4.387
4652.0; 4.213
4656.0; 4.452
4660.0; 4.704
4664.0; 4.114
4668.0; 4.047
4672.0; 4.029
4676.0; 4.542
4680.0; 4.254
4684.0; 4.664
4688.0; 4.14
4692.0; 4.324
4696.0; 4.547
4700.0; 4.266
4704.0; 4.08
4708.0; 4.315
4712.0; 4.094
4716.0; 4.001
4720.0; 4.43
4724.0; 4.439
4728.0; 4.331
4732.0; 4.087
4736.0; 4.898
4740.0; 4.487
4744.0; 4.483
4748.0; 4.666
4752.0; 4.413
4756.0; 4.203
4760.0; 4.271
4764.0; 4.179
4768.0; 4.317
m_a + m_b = 8.35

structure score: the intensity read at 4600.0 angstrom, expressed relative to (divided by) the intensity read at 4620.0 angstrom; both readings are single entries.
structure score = 1.03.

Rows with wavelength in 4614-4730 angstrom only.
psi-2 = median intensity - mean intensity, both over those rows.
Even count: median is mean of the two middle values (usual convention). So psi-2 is -0.024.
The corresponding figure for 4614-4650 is -0.047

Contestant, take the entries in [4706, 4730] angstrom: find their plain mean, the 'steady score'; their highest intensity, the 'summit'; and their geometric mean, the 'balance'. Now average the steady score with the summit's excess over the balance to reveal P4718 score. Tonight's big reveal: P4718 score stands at 2.22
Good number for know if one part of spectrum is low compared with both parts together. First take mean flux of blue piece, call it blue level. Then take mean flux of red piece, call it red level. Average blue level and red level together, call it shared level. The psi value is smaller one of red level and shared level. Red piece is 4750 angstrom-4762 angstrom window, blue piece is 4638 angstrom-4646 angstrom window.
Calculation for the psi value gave 4.30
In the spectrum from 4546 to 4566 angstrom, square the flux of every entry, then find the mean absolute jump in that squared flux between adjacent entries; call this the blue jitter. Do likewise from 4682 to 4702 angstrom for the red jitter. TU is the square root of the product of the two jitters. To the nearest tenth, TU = 2.8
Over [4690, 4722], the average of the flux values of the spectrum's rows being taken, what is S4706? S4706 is 4.26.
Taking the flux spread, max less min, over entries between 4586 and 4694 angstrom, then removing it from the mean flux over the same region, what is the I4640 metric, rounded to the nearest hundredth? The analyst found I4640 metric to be 3.66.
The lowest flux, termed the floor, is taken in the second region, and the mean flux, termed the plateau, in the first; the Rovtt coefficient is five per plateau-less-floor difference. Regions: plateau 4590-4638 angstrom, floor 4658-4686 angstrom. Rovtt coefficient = 15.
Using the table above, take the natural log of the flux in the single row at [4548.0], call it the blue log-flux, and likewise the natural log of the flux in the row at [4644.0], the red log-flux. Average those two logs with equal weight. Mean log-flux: 1.45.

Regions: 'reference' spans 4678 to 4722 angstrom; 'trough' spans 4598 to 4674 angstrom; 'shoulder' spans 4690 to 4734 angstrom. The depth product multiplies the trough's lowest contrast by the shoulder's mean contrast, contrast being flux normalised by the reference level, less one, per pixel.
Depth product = 0.0003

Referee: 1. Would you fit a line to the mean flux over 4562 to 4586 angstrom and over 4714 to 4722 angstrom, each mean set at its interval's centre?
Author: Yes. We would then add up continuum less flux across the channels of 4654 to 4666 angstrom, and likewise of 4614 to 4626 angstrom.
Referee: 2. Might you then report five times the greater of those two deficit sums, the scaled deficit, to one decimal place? -1.3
